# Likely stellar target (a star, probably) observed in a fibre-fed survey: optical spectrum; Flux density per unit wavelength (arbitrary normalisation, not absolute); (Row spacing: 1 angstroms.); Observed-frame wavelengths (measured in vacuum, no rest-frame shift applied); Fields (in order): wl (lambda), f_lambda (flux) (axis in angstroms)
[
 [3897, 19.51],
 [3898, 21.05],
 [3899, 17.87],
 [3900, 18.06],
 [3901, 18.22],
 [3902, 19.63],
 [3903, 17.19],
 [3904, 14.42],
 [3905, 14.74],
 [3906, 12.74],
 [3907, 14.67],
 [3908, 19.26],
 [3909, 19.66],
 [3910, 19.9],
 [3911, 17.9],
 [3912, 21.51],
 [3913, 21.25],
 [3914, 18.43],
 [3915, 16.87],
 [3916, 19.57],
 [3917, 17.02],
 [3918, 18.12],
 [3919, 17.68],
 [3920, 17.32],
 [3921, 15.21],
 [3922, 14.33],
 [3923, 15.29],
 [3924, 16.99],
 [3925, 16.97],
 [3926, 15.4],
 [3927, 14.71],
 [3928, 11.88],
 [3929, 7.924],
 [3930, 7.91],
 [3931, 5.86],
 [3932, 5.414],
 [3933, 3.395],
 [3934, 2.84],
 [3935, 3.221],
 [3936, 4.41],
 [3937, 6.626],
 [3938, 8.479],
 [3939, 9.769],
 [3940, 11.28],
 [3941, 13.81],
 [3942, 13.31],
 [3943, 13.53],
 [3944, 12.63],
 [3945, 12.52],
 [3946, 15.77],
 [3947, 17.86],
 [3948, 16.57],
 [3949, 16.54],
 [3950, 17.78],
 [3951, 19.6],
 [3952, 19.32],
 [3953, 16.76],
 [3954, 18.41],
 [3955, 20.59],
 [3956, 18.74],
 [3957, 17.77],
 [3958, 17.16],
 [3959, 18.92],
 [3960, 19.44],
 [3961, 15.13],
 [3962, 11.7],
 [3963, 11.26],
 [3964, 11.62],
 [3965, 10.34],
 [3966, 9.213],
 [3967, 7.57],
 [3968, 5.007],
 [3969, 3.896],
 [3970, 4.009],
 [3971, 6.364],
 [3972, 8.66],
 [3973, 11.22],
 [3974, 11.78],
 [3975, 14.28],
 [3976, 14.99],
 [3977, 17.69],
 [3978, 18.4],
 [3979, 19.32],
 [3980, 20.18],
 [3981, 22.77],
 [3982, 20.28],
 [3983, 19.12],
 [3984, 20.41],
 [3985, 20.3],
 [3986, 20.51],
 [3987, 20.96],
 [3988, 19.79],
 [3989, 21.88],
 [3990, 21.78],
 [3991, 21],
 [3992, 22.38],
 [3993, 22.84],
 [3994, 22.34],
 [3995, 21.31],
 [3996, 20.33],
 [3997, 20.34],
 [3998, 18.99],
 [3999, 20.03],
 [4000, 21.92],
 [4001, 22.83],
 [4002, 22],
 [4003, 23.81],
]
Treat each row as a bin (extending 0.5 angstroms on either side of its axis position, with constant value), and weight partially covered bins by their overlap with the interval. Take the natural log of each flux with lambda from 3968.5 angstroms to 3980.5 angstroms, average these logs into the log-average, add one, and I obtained 3.40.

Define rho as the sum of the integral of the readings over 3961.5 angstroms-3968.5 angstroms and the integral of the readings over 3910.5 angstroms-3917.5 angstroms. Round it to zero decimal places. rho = 199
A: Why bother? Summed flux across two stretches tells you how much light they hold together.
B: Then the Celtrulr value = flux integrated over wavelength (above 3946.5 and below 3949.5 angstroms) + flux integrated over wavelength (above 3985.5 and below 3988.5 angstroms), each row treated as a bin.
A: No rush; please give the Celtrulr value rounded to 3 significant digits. 112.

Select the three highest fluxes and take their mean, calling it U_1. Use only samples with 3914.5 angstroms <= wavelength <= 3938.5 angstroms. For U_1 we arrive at 18.5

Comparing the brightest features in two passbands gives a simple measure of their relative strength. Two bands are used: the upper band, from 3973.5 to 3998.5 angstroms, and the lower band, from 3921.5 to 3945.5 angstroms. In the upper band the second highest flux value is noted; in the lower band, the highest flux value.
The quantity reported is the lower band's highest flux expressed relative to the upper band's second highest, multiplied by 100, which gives 75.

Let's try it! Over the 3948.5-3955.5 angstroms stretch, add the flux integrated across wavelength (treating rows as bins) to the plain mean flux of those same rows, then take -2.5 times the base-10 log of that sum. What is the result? -5.42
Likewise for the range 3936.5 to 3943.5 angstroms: -4.86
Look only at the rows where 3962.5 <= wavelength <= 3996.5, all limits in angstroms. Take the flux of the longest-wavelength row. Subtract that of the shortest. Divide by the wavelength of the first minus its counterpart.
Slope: 0.27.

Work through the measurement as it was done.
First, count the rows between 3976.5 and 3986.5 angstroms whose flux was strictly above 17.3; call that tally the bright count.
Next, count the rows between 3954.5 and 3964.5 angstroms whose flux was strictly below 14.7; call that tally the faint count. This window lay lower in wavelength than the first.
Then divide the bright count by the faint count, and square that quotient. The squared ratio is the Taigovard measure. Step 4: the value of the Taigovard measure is 11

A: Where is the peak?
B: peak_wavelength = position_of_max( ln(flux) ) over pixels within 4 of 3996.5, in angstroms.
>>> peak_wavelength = 3993 angstroms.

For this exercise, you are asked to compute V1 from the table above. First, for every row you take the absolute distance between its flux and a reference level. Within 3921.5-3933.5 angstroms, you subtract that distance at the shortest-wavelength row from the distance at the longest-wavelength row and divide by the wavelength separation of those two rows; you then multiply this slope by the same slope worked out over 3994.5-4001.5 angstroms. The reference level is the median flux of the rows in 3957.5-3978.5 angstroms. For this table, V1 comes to 0.13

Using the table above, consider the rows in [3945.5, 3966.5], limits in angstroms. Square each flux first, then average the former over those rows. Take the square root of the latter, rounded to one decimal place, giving 16.5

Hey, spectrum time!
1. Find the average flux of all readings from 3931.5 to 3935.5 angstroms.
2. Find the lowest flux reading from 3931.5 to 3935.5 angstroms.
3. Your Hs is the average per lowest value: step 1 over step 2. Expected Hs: 1.31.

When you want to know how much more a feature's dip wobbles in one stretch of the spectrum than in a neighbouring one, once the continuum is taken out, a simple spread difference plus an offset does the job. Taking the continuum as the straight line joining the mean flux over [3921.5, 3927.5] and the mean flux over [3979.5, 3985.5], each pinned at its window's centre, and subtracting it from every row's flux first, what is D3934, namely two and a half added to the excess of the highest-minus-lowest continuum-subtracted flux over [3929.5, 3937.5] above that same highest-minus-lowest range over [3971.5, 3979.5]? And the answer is -2.2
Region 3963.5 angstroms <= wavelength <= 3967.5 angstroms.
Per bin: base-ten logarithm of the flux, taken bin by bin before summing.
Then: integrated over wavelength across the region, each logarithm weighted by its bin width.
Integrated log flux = 3.9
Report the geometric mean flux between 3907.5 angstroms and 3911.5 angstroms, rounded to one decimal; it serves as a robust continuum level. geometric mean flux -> 19.2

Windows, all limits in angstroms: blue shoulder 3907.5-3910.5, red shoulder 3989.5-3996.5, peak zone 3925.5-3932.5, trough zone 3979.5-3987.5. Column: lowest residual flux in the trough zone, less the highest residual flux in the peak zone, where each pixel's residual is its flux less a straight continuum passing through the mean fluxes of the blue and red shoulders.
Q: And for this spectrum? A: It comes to 2.3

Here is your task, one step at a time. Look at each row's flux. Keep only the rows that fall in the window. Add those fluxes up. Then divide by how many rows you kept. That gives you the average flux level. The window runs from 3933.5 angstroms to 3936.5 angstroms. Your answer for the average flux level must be 3.5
